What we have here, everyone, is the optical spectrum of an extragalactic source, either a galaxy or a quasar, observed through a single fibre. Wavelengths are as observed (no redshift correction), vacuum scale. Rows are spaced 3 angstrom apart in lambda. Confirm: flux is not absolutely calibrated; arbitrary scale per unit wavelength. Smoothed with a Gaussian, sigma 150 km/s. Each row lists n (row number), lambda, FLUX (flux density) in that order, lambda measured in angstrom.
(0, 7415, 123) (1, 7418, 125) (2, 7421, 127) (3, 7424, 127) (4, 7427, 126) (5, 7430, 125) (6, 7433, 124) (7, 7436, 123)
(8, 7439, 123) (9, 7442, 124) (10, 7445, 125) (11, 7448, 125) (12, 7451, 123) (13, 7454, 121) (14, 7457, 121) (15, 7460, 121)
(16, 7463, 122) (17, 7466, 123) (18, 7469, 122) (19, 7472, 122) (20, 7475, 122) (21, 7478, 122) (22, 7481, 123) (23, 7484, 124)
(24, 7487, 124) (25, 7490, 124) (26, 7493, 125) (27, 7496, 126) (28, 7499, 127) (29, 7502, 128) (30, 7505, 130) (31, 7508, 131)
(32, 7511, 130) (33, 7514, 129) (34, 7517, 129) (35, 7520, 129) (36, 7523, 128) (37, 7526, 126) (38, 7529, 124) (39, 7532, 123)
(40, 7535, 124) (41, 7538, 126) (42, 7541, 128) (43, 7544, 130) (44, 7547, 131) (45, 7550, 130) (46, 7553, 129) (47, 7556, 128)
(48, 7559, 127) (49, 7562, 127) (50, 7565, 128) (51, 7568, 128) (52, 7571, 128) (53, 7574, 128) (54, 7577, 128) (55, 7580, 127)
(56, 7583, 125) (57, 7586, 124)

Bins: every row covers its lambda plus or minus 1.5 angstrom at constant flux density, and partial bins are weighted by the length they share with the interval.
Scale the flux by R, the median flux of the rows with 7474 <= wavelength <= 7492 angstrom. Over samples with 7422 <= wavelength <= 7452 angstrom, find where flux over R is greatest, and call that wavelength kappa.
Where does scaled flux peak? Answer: 7424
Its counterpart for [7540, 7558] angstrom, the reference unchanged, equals 7547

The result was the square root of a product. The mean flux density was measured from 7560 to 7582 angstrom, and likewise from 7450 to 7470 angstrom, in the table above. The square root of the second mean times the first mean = 125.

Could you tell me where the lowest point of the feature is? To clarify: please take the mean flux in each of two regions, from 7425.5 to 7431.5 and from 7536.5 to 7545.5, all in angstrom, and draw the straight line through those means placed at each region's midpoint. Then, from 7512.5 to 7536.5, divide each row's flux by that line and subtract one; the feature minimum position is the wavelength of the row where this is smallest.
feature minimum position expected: 7532 angstrom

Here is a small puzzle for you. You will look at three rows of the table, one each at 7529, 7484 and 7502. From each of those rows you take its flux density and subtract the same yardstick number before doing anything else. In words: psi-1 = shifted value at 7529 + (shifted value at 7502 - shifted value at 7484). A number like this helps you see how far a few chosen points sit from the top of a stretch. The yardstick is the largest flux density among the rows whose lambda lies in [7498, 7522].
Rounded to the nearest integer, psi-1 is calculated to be -3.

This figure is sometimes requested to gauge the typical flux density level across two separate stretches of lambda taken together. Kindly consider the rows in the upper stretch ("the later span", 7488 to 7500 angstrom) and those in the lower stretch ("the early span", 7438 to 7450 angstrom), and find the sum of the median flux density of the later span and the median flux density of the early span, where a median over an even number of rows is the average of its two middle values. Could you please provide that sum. 250.0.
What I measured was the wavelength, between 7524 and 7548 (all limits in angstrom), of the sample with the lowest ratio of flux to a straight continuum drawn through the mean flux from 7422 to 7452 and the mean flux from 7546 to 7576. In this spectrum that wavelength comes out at 7532 angstrom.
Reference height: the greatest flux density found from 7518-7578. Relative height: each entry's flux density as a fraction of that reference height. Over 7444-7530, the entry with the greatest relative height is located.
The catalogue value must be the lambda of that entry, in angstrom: 7508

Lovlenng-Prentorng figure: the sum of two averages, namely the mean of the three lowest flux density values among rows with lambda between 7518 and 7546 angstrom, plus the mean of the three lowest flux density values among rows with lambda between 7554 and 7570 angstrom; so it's 251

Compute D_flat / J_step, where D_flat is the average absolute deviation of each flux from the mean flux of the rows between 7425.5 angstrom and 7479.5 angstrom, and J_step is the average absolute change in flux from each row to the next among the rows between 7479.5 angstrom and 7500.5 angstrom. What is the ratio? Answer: 1.8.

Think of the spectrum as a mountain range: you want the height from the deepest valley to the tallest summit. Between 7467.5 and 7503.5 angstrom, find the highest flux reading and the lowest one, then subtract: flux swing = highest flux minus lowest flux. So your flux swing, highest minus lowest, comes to 6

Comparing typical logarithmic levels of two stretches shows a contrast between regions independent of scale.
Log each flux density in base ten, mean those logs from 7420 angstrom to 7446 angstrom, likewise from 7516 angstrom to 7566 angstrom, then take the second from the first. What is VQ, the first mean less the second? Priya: -0.0089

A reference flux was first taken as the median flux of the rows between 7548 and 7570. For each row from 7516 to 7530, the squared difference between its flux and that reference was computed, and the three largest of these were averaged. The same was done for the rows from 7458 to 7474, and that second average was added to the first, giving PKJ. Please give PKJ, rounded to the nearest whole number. 47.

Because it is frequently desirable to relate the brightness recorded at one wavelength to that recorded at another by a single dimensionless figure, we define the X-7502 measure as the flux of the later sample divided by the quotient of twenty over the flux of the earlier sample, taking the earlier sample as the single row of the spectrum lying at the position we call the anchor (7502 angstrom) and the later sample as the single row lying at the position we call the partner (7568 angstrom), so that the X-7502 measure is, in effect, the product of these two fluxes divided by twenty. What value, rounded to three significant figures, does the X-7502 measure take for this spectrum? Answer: 819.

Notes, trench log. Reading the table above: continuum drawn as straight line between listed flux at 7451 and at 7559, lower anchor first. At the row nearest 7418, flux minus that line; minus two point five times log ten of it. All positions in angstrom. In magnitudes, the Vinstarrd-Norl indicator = -1.3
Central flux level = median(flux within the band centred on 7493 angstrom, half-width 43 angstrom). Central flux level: 124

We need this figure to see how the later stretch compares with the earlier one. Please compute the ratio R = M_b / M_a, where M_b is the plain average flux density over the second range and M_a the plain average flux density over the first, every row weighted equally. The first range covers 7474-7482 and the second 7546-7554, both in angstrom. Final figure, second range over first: 1.06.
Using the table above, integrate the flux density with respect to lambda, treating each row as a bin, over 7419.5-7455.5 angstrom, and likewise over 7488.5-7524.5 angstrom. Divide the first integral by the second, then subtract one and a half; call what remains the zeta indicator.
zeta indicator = -0.528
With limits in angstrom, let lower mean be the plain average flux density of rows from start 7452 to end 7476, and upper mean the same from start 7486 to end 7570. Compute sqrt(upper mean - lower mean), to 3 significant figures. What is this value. 2.39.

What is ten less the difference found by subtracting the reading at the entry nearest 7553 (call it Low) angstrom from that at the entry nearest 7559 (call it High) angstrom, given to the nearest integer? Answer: 12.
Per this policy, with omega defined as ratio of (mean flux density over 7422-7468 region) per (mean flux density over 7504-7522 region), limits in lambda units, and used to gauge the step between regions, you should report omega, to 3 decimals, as 0.953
